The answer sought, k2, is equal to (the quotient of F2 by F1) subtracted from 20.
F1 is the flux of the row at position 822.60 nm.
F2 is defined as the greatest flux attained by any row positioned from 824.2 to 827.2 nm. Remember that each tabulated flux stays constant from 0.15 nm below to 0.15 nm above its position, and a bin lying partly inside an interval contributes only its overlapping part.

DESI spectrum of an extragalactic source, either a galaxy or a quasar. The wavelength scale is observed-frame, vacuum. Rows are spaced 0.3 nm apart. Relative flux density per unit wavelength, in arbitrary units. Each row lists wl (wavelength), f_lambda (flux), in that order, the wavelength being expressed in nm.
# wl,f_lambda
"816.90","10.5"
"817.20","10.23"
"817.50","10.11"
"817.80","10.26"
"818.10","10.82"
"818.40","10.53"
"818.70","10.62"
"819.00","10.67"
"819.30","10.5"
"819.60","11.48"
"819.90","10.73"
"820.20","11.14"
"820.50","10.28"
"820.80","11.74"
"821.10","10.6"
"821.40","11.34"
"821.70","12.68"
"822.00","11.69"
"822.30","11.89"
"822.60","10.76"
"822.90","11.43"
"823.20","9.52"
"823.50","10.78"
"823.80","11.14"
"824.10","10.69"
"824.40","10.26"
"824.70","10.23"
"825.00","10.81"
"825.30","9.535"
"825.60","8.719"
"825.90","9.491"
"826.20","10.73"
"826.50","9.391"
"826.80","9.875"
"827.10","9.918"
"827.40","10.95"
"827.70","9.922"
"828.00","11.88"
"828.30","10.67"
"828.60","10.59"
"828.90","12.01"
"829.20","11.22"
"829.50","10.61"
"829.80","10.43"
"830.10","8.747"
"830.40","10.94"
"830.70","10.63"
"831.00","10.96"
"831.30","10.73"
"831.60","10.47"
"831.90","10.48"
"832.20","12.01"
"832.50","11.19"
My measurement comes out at 19.0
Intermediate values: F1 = 10.76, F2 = 10.81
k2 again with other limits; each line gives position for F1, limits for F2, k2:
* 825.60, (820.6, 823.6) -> 18.5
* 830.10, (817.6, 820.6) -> 18.7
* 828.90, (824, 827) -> 19.1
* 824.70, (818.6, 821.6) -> 18.9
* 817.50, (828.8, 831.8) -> 18.8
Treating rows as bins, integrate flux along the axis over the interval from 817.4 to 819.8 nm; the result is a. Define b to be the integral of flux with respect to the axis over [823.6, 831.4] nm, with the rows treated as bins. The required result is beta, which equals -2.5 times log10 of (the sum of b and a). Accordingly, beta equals -5.07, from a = 26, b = 81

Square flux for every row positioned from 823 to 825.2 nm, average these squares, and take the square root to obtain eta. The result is 10.5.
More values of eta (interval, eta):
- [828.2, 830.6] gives 10.7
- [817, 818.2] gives 10.4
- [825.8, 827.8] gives 10.1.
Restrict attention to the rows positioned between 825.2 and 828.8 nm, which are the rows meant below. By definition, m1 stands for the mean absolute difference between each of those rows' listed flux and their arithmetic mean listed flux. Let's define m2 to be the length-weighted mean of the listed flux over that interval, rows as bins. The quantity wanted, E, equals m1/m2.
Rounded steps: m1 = 0.69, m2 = 10.2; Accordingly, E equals 0.068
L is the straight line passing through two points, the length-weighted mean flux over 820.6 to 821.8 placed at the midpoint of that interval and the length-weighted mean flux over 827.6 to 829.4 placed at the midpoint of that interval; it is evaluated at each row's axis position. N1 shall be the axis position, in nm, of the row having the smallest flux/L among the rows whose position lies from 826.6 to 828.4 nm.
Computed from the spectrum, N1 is 826.80 nm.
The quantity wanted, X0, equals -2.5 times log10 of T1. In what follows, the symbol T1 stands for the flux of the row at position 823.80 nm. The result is -2.62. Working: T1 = 11.14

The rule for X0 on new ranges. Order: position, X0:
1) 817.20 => -2.52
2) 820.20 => -2.62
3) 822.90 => -2.65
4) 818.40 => -2.56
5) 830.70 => -2.57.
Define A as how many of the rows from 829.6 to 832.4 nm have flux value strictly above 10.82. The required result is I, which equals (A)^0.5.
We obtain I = 1.73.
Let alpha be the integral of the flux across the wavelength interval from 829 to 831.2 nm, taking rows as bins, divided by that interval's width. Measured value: 10.5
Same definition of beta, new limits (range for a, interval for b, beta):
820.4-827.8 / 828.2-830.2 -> -5.00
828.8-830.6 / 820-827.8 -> -5.02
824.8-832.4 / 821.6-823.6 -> -5.02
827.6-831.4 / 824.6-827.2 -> -4.55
